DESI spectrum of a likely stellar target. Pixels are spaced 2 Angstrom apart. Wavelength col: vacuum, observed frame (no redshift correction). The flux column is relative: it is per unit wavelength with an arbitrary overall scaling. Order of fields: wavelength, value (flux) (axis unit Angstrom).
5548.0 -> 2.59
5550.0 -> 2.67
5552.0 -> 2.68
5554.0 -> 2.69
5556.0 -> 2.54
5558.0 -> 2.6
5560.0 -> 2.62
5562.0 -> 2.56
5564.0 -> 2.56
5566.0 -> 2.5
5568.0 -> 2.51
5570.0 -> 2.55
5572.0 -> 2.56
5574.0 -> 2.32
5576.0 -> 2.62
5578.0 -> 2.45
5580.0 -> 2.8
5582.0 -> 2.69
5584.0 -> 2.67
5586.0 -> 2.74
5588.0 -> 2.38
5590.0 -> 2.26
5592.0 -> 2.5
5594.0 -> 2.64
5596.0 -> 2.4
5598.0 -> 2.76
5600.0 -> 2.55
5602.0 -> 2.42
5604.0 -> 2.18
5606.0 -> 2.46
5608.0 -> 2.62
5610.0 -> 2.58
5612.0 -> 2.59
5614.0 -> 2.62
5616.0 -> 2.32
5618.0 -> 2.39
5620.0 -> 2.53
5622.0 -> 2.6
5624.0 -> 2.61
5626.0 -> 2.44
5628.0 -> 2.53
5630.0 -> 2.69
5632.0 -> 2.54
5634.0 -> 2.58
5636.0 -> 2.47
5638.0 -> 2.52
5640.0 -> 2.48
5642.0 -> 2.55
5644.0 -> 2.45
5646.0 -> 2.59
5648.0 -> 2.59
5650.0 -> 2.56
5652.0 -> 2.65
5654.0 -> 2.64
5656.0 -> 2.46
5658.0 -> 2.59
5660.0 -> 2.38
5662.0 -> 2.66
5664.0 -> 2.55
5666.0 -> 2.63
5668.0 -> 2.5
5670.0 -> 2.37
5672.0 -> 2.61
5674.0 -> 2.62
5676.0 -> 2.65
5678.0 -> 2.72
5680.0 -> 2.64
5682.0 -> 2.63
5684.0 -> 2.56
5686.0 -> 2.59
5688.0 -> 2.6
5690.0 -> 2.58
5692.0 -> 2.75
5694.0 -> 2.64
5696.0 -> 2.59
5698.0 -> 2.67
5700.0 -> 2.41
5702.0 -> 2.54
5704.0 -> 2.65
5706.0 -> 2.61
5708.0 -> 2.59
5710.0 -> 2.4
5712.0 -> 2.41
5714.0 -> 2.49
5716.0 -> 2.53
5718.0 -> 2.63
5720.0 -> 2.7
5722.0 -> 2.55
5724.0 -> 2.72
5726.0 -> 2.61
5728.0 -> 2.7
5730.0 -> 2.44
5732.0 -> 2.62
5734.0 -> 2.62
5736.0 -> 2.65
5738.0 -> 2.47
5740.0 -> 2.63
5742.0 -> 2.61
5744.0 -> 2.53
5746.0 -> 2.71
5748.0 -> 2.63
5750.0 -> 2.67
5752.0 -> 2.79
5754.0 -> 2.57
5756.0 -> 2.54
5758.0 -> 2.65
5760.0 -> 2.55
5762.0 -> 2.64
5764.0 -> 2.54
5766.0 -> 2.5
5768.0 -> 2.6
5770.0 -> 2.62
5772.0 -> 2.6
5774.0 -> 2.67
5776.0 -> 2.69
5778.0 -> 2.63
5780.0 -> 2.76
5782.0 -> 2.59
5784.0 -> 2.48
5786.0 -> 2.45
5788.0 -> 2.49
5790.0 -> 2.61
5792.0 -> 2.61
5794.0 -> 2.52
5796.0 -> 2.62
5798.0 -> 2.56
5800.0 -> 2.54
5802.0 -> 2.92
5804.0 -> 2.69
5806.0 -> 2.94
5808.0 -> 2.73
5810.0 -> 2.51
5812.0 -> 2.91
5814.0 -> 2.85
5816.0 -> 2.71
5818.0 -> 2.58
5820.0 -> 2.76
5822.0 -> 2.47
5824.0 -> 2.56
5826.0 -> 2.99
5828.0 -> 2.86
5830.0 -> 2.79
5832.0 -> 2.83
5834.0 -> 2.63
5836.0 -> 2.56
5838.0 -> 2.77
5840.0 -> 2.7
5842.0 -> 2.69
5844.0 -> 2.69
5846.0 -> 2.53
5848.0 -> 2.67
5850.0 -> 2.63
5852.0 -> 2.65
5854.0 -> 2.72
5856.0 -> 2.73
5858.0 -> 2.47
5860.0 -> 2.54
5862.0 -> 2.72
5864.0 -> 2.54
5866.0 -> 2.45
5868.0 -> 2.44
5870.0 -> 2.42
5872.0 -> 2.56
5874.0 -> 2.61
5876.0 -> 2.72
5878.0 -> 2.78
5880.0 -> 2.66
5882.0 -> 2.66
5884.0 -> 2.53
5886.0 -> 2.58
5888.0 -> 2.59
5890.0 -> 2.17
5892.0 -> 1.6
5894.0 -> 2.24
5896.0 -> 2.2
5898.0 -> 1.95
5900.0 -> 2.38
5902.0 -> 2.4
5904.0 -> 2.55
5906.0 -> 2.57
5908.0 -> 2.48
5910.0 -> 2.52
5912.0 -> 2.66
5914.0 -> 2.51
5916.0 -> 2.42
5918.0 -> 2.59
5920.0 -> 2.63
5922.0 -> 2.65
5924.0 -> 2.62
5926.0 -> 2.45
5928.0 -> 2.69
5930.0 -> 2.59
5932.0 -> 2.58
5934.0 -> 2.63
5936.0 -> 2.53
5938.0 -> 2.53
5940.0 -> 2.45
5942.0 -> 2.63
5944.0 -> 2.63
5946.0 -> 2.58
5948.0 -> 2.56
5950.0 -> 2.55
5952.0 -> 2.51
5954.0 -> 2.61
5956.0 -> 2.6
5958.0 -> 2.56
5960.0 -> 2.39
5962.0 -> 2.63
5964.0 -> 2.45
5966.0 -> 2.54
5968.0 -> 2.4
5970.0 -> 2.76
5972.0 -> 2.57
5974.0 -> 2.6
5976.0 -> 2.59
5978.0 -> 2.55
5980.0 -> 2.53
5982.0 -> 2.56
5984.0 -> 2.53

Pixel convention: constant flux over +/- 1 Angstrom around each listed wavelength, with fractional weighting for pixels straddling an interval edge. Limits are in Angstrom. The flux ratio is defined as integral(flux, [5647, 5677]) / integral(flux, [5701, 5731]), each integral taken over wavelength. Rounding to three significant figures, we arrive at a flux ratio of 0.997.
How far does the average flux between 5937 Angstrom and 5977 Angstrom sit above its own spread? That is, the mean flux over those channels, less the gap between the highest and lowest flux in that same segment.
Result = 2.19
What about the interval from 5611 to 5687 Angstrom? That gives 2.16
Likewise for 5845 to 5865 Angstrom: 2.36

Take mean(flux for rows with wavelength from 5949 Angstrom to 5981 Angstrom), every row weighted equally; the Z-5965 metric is 2.55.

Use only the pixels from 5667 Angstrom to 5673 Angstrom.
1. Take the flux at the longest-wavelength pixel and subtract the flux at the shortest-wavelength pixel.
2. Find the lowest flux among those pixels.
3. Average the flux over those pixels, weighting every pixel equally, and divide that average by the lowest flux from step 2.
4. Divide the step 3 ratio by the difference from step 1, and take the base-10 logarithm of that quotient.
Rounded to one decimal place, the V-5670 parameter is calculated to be 1.0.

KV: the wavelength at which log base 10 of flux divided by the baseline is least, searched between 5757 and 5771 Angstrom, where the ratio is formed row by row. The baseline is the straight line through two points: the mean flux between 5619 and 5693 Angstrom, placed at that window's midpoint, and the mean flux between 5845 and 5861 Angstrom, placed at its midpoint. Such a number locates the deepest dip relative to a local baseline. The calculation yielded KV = 5766.0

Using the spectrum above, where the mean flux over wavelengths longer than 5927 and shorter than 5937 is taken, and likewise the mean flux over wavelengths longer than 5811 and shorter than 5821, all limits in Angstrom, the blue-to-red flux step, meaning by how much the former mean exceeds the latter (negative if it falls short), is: -0.16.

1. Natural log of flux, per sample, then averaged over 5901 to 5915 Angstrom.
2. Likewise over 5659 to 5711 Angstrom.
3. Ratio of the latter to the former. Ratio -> 1.02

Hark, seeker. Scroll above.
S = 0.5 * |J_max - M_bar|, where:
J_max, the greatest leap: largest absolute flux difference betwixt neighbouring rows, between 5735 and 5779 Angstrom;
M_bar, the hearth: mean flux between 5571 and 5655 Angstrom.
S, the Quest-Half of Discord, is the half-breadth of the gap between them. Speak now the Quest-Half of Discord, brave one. 1.16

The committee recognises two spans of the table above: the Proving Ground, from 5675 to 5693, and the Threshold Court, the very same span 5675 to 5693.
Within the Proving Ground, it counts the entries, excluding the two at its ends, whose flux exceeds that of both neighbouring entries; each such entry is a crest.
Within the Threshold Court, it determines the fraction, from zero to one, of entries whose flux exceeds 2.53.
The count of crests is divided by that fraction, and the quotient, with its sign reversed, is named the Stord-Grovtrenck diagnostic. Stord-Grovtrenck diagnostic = -2.0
